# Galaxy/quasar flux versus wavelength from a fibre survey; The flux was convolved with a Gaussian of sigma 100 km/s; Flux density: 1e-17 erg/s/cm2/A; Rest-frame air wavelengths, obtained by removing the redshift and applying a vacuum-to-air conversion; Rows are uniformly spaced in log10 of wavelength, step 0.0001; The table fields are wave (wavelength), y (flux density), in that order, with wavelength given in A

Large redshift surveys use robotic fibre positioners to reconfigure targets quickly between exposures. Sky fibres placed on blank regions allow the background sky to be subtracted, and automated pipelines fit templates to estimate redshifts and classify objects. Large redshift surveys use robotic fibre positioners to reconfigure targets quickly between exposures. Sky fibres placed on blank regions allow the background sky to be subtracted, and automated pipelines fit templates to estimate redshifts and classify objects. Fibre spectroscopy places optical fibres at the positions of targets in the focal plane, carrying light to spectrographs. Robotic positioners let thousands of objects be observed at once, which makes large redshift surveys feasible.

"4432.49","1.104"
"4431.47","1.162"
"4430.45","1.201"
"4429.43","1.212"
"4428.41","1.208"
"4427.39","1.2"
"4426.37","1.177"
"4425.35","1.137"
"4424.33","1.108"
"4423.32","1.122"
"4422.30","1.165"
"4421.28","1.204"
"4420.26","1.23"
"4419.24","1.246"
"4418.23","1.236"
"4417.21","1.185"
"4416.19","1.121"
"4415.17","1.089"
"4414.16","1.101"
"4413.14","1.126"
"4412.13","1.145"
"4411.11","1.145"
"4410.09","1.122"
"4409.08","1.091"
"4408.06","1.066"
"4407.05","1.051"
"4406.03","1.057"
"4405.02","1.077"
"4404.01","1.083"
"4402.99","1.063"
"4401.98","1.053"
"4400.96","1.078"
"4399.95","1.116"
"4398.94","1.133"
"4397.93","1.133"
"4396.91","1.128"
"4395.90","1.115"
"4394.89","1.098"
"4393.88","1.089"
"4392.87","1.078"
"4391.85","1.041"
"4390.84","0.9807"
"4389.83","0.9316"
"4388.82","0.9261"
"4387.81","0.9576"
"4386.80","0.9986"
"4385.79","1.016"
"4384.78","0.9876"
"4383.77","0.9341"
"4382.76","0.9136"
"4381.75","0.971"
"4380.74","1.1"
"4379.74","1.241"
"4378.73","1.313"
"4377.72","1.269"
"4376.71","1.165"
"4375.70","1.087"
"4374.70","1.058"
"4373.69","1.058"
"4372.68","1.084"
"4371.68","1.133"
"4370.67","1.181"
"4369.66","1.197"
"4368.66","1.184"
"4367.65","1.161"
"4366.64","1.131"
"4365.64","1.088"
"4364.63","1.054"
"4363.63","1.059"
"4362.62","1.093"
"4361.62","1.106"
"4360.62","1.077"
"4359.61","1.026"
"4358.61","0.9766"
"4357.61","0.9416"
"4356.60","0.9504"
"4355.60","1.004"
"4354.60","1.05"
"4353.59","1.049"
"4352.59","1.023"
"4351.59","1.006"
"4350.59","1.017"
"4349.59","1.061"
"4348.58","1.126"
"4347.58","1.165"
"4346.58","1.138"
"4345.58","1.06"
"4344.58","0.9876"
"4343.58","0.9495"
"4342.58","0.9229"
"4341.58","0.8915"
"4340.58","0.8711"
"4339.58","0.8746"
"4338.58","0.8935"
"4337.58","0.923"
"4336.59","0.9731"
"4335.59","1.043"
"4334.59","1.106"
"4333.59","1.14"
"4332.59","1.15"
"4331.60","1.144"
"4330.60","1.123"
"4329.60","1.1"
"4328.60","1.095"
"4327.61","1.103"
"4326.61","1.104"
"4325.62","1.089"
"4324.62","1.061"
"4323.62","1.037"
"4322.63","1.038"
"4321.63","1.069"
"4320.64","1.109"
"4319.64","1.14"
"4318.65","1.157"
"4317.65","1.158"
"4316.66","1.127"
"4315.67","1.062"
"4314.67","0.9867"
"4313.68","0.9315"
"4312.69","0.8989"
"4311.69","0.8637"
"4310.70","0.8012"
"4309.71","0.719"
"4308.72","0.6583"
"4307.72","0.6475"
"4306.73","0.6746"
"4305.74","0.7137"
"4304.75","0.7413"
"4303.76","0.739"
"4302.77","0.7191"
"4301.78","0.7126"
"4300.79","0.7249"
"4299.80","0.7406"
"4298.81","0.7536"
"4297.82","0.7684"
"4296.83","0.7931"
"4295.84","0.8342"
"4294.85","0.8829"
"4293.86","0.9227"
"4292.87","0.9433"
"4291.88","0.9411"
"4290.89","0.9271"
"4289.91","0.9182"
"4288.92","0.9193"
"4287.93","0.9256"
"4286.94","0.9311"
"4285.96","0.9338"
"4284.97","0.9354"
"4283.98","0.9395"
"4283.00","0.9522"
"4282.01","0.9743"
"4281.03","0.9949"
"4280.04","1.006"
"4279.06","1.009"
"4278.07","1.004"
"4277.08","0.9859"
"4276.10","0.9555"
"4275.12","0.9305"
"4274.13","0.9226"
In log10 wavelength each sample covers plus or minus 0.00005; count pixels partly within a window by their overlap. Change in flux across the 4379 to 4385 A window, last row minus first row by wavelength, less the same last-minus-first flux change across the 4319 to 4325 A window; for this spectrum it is -0.17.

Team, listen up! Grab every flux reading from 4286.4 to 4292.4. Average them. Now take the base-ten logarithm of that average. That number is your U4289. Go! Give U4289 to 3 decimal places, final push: -0.033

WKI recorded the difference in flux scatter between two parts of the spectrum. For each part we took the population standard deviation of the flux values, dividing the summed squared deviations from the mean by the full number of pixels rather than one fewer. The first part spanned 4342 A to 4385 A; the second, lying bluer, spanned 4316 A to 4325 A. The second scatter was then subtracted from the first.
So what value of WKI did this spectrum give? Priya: 0.05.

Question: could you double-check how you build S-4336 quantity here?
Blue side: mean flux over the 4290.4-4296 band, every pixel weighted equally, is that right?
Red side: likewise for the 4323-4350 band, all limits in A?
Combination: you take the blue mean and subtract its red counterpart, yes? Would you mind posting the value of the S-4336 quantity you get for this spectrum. -0.13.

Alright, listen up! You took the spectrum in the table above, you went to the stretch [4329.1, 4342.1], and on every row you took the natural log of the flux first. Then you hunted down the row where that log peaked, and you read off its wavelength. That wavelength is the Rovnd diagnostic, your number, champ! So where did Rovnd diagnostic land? 4332.59 A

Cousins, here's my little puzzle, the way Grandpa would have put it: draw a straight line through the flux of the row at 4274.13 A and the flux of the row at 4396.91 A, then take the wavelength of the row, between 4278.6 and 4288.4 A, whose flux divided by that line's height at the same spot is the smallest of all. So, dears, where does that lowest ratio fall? 4287.93 A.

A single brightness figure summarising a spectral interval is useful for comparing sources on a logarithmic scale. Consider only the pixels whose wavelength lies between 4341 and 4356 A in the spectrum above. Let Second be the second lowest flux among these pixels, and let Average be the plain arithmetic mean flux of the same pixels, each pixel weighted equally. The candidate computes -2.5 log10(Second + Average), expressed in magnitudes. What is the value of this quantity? -0.73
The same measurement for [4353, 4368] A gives -0.75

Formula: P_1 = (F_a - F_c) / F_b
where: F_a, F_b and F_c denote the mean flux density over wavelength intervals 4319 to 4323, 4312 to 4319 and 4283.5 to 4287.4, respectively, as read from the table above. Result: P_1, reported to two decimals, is 0.15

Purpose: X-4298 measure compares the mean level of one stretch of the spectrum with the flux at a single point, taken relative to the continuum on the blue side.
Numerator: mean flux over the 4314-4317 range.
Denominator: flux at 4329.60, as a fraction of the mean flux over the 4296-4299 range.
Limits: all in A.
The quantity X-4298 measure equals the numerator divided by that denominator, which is 0.74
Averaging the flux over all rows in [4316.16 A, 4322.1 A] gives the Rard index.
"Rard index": 1.13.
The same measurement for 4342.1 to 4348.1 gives 1.04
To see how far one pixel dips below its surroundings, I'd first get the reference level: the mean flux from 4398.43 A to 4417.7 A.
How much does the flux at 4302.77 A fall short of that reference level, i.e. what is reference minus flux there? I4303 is 0.38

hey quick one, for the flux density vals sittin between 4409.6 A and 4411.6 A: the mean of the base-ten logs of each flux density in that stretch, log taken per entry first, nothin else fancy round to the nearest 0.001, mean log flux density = 0.054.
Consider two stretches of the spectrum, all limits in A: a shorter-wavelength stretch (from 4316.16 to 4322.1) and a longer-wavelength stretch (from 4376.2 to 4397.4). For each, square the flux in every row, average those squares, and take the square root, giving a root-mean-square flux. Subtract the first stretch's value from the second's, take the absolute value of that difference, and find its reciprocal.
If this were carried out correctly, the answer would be 16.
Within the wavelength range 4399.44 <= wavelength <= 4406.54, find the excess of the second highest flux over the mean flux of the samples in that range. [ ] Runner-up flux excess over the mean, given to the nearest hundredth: 0.01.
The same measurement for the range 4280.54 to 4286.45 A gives 0.02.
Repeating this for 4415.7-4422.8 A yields 0.04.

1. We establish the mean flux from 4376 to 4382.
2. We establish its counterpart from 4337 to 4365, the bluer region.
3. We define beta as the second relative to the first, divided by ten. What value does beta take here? 0.086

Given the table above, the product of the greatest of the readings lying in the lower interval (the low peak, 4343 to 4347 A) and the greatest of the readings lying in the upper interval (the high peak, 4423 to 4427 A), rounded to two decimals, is 1.34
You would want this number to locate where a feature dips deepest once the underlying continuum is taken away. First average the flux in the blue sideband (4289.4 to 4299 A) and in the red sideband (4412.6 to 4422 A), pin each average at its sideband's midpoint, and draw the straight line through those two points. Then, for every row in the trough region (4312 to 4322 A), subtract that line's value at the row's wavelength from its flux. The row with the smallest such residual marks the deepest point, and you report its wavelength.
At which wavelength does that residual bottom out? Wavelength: 4312.69 A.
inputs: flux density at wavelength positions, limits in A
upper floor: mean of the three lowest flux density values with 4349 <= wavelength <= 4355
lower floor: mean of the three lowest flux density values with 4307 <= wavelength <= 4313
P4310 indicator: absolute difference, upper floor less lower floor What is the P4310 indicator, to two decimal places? 0.34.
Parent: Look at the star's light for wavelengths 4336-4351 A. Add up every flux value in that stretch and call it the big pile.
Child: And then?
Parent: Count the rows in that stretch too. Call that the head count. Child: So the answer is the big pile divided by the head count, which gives 0.99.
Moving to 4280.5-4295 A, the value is 0.94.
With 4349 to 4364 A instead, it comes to 1.03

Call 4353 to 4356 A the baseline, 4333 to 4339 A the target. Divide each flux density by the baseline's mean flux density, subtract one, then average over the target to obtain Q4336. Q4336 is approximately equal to -0.02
